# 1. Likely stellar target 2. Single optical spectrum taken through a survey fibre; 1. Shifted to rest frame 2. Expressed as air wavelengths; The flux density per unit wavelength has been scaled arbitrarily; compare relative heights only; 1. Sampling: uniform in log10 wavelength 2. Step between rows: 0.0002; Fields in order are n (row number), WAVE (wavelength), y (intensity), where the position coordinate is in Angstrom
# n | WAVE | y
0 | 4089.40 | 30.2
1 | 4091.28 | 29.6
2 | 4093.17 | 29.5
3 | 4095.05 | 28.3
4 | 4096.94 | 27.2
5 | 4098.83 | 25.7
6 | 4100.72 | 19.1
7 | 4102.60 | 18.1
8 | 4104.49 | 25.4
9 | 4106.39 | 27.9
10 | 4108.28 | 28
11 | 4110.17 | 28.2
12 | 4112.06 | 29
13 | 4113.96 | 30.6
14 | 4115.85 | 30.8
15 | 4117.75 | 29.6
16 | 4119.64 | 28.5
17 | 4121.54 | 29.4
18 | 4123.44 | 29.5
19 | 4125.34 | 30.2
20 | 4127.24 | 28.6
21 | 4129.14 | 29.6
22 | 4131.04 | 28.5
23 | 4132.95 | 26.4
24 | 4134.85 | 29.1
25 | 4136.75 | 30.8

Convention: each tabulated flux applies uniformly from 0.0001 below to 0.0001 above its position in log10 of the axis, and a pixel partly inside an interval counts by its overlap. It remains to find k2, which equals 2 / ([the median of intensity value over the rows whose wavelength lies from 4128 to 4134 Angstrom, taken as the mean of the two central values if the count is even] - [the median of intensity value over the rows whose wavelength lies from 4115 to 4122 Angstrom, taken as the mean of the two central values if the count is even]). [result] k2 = -2.0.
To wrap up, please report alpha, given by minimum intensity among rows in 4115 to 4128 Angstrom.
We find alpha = 28.5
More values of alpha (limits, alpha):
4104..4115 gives 25.4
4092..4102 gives 19.1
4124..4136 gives 26.4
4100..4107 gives 18.1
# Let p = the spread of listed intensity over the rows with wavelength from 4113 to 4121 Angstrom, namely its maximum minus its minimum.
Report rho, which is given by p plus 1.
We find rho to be 3.3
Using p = 2.3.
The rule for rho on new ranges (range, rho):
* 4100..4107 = 10.8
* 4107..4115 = 3.6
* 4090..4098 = 3.4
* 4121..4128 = 2.6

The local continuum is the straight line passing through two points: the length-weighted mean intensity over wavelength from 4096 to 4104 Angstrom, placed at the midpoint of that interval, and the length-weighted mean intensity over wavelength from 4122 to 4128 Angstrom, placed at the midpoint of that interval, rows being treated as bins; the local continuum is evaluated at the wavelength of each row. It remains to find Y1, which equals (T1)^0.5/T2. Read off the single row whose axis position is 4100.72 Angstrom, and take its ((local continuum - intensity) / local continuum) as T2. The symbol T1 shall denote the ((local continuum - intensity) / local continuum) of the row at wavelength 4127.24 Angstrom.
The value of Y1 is 1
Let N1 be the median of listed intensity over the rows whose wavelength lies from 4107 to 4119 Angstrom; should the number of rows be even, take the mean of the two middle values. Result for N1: 29.3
